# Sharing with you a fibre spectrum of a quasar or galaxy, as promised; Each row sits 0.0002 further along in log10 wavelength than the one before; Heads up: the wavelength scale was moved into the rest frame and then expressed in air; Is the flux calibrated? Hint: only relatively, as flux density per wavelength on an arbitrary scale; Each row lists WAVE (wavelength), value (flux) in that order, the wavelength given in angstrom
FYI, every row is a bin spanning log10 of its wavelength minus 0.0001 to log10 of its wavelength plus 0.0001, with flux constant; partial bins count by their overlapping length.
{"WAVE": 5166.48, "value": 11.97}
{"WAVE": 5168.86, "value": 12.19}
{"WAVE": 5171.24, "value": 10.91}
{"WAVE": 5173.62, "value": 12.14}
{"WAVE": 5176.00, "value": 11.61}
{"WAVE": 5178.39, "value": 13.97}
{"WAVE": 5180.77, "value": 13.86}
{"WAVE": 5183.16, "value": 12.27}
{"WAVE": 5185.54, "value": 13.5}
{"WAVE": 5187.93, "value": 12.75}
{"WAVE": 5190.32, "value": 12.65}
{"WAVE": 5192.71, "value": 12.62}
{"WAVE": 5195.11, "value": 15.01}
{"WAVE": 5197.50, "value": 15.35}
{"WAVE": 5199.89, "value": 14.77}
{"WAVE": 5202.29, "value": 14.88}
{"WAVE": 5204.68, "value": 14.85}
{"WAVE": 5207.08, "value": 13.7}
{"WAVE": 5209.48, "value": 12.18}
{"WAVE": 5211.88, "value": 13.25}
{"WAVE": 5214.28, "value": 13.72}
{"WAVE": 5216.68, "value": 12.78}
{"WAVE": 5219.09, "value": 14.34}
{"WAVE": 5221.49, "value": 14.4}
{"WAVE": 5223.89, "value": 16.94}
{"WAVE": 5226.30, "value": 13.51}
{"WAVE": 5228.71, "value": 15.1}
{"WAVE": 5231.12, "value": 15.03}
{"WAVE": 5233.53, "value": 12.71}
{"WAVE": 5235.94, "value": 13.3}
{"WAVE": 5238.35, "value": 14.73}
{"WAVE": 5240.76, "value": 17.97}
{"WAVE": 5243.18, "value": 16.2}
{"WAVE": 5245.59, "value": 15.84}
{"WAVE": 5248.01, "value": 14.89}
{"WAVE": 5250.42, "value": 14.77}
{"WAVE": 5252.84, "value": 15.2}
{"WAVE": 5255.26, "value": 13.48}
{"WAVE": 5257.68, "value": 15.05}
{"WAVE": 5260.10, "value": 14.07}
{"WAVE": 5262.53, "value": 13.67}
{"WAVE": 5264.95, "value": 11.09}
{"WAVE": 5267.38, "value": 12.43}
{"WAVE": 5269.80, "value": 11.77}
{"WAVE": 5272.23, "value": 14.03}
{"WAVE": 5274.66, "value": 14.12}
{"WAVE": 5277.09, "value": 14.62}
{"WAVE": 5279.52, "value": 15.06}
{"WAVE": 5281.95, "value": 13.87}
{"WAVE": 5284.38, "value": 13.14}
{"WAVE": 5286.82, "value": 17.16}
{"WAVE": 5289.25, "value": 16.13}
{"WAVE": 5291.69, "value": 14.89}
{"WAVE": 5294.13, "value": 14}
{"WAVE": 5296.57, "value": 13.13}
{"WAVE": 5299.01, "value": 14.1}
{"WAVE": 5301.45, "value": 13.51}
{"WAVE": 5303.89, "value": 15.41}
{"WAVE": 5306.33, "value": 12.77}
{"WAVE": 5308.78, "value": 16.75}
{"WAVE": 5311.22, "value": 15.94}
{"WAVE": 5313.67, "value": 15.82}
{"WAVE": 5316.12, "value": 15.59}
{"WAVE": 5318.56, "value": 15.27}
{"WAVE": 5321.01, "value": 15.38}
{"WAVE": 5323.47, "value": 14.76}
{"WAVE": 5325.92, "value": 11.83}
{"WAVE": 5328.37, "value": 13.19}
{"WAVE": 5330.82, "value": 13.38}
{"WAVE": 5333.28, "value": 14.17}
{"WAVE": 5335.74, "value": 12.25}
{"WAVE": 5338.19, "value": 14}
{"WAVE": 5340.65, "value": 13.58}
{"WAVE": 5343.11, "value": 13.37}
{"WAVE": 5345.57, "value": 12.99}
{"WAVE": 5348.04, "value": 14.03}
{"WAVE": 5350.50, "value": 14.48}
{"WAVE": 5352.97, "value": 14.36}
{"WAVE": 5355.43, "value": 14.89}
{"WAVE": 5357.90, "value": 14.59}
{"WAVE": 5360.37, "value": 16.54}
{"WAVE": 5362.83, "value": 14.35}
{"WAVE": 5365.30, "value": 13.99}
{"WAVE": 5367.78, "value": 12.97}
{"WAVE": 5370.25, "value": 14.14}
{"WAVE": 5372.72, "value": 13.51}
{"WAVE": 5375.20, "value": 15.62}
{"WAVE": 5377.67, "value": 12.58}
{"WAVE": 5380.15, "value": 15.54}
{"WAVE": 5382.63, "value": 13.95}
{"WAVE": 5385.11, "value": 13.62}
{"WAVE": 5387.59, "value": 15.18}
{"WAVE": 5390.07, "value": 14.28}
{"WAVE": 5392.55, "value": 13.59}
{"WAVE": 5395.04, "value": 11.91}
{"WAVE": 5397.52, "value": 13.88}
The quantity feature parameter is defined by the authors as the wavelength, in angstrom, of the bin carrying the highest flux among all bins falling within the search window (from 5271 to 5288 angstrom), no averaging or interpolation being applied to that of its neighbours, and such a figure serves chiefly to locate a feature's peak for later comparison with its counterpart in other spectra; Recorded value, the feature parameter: 5286.82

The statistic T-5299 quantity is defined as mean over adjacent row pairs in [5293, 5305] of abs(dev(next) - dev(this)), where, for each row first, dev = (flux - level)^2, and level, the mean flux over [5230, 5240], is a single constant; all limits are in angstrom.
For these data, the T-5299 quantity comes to 0.9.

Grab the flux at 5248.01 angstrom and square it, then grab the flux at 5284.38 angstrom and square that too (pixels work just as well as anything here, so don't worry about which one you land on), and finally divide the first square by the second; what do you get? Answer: 1.3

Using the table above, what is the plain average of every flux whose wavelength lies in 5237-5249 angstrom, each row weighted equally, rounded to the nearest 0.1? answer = 15.9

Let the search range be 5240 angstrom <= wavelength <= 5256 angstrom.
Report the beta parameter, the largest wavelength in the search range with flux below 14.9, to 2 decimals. 5255.26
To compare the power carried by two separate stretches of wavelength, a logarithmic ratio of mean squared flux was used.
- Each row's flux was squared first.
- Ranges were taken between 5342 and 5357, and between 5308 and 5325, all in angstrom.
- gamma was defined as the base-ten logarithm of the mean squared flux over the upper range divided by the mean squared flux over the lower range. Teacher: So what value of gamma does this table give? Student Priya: -0.09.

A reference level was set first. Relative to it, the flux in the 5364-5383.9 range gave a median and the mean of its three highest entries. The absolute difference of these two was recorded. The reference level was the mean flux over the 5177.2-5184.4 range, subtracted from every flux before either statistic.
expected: 1.1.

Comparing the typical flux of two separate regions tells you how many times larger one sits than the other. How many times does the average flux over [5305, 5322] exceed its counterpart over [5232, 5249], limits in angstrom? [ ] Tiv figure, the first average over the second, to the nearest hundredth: 1.02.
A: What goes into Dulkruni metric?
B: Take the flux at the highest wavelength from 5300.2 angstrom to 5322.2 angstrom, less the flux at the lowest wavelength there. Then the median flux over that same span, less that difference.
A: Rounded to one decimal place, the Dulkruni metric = 13.5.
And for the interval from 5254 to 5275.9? 13.0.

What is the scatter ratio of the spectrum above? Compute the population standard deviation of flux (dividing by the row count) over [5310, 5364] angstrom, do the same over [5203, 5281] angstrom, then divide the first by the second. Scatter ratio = 0.8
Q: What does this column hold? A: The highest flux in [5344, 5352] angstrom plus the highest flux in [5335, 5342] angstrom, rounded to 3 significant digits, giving 28.5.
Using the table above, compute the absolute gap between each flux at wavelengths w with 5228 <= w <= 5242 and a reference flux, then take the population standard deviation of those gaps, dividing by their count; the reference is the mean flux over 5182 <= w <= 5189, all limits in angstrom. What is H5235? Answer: 1.6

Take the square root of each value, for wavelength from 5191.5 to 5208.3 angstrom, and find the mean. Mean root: 3.80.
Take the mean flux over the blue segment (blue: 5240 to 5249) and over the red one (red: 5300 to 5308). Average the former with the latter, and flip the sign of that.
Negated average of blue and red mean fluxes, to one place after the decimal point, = -15.1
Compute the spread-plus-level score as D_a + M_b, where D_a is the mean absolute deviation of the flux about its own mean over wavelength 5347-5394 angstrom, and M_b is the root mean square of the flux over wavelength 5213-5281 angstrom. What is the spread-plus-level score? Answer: 15.1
